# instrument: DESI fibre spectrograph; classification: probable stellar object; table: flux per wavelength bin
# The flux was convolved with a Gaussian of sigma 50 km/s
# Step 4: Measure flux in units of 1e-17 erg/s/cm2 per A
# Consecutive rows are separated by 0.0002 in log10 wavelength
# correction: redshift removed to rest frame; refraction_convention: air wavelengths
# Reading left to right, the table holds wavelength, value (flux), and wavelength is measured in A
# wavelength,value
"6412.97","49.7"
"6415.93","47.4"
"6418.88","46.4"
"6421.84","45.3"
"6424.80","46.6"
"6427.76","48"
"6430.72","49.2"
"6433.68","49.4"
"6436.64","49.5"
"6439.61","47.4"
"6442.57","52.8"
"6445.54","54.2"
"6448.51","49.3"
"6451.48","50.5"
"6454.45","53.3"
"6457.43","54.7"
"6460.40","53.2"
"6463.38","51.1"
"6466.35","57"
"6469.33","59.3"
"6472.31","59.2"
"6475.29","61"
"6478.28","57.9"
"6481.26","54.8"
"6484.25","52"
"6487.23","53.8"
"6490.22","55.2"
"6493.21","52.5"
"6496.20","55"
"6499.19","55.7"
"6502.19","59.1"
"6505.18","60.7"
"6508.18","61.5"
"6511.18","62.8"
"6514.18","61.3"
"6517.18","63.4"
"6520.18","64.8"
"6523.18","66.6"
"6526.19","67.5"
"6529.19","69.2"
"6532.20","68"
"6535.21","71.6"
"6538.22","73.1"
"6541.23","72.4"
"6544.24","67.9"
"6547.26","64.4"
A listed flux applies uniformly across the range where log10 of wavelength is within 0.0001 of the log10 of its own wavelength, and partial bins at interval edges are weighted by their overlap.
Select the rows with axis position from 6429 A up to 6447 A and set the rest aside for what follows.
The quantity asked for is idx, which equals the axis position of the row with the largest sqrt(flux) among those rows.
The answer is 6445.54 A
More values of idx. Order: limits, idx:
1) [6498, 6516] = 6511.18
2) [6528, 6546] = 6538.22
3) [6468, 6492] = 6475.29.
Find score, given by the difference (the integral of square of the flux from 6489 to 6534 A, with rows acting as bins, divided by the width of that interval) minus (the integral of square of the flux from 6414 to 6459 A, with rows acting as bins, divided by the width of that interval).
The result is 1359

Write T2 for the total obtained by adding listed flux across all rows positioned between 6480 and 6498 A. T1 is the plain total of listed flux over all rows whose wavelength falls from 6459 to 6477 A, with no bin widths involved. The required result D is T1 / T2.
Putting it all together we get 1.05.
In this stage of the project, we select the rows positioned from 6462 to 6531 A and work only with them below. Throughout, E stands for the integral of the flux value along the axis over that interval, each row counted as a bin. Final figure 4089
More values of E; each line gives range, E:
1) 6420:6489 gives 3628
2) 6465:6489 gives 1364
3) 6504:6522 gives 1125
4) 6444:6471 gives 1449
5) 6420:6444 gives 1164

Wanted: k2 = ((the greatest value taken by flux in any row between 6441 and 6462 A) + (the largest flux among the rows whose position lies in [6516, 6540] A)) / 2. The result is 63.9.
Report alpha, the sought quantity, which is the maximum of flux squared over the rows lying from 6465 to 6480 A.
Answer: 3721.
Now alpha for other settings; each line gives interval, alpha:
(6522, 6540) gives 5344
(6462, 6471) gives 3516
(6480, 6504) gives 3493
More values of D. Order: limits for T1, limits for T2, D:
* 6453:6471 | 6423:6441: 1.13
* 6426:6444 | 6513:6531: 0.75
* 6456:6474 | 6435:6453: 1.10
